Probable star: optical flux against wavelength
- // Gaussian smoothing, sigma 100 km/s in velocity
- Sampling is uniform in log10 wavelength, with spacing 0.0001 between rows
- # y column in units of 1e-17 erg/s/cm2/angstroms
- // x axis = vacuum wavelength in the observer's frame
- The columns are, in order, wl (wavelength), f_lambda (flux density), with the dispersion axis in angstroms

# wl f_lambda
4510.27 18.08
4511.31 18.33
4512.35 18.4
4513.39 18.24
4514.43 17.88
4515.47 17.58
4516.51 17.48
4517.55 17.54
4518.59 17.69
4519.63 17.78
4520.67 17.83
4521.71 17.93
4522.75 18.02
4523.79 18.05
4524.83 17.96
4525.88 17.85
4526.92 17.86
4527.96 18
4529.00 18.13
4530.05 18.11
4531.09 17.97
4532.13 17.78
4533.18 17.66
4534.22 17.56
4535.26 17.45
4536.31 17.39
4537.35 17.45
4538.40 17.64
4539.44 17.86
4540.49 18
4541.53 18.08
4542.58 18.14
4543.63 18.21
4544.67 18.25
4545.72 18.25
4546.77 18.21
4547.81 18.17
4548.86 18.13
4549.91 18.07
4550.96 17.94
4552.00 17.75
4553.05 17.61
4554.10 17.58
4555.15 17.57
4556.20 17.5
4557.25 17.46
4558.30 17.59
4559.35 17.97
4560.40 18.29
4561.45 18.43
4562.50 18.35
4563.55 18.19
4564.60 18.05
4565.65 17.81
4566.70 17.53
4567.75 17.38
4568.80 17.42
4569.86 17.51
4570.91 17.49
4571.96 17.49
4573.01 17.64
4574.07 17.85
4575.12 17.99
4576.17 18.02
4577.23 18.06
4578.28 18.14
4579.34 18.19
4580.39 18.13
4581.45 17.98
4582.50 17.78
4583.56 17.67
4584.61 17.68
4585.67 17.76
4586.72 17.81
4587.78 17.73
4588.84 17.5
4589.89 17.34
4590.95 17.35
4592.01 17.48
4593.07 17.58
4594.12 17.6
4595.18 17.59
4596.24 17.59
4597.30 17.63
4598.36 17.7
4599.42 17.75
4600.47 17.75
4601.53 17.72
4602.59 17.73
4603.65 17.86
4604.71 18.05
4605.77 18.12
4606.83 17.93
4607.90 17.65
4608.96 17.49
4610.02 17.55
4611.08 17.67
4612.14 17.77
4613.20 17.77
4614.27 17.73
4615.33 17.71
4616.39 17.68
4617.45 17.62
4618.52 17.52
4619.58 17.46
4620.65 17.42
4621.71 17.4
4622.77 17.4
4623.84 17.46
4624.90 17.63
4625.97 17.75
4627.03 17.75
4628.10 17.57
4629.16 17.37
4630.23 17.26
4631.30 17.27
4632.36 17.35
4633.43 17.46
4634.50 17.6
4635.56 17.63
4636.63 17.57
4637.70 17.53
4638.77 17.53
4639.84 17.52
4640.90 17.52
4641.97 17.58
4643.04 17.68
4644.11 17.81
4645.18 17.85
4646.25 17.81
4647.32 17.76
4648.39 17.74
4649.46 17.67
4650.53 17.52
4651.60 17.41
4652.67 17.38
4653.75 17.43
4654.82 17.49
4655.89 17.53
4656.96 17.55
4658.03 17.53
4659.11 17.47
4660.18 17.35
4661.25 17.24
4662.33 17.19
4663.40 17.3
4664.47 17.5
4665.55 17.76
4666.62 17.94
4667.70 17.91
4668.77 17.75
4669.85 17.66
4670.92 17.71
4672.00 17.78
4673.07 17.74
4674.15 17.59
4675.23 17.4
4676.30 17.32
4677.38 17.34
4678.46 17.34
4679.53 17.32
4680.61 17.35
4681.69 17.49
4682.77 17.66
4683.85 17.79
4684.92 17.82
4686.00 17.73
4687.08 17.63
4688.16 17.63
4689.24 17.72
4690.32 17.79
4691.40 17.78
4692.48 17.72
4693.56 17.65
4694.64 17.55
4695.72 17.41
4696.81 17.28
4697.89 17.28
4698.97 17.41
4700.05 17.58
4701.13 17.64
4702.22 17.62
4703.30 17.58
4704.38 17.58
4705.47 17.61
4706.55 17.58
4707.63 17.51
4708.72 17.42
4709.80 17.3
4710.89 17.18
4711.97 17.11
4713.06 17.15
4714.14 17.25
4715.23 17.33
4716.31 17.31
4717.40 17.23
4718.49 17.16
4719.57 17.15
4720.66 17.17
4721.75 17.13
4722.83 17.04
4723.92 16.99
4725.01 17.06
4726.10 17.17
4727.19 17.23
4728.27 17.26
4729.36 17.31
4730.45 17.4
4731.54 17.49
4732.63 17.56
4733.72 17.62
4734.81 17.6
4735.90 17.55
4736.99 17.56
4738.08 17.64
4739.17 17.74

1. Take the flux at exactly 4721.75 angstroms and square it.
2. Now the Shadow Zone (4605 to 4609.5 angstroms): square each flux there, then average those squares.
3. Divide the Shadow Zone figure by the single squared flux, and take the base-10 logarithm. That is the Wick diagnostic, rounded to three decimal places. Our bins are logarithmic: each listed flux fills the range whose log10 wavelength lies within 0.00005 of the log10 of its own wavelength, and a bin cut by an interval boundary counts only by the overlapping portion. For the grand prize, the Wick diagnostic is 0.033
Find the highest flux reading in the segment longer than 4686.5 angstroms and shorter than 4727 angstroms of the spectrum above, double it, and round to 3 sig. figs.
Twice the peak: 35.6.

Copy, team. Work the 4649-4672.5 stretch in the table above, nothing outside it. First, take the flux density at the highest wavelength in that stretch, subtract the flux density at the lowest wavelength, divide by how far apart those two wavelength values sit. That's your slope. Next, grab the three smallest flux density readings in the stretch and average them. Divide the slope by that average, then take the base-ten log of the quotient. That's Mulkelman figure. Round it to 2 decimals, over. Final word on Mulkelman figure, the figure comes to -3.55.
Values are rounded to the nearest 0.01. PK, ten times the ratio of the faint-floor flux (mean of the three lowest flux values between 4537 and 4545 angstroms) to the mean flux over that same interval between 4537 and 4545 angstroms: 9.83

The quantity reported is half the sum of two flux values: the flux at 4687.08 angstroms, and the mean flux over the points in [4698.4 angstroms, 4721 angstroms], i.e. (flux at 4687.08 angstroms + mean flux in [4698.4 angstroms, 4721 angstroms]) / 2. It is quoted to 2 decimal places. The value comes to 17.50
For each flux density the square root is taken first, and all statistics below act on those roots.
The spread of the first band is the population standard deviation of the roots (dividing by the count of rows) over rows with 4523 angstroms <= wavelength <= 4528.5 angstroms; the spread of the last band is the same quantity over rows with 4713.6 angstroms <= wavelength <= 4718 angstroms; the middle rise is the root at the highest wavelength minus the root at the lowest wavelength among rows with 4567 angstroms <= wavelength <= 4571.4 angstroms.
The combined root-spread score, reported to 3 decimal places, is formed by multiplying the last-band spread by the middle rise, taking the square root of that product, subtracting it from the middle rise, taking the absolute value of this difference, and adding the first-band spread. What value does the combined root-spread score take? 0.014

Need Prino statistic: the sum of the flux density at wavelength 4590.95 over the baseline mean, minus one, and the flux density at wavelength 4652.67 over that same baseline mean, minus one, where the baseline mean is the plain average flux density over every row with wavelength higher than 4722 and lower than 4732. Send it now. 0.02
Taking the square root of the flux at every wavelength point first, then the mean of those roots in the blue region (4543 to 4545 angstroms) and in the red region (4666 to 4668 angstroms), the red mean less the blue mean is -0.04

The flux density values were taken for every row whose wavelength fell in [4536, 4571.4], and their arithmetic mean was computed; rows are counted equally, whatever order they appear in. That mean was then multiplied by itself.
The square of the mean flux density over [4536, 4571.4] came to 319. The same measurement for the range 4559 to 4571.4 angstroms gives 319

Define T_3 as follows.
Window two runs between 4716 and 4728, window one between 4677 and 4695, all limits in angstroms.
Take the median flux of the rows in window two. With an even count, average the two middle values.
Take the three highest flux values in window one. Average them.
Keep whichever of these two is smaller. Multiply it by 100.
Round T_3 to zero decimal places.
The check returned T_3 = 1716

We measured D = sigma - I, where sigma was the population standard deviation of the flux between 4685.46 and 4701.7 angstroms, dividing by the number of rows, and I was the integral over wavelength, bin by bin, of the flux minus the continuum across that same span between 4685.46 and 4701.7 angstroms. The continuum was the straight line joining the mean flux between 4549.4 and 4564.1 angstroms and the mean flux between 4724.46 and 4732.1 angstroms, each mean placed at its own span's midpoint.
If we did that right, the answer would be -2.9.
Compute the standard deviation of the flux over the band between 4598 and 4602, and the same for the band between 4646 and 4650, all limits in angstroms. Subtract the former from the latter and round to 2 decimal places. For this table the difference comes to 0.03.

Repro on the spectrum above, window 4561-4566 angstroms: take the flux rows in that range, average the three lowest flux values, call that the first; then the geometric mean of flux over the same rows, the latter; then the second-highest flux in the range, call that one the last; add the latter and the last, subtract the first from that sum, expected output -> 18.5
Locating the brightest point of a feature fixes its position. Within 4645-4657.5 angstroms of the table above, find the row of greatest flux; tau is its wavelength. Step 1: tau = 4645.18 angstroms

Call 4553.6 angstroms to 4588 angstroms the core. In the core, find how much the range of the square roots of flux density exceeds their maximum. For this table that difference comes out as -4.17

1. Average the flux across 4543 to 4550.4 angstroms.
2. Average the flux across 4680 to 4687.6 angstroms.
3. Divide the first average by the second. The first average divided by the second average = 1.03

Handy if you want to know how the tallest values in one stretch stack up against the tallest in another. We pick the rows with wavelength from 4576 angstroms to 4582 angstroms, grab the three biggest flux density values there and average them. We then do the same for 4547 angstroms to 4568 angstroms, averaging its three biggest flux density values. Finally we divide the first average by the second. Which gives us 0.99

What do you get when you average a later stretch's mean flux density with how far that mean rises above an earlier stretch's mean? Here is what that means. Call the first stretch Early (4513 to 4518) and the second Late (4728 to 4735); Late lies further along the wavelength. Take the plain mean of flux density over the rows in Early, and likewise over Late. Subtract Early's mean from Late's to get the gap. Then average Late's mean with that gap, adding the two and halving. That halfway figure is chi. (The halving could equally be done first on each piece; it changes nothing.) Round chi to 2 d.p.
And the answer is 8.59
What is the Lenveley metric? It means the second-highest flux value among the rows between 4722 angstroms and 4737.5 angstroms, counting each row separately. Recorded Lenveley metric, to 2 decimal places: 17.60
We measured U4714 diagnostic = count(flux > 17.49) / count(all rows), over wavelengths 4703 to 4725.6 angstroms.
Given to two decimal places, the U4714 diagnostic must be 0.24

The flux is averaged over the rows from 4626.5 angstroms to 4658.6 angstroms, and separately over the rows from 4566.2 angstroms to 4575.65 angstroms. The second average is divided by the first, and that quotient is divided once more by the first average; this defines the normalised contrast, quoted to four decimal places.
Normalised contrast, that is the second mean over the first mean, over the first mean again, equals 0.0571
